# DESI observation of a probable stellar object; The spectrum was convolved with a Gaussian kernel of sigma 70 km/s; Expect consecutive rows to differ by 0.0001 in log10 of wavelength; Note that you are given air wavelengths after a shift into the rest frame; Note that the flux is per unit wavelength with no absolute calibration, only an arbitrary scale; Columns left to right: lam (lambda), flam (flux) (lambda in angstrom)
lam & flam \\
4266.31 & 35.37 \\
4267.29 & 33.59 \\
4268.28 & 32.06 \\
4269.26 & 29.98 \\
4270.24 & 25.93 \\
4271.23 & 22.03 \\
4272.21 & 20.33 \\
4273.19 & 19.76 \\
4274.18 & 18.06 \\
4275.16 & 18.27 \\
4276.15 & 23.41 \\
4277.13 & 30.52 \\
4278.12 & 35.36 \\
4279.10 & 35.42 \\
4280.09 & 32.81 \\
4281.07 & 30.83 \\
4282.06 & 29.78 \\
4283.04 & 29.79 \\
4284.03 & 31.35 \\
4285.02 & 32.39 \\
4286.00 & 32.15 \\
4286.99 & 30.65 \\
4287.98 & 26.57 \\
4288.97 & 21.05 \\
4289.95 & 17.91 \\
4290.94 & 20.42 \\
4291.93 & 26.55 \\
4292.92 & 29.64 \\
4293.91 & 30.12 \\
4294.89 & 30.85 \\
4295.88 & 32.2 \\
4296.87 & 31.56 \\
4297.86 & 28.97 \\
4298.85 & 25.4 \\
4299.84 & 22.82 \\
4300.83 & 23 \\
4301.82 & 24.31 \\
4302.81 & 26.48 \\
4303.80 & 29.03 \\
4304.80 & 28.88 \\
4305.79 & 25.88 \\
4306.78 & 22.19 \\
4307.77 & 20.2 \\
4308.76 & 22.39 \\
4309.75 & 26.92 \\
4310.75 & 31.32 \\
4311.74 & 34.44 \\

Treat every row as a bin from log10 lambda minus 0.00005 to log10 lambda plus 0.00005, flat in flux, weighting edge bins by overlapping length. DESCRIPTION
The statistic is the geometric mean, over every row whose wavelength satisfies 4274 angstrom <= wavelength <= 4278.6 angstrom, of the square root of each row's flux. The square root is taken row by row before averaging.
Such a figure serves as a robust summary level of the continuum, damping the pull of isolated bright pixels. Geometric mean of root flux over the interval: 4.92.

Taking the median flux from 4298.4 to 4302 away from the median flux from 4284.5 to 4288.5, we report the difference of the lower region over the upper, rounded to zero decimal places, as 8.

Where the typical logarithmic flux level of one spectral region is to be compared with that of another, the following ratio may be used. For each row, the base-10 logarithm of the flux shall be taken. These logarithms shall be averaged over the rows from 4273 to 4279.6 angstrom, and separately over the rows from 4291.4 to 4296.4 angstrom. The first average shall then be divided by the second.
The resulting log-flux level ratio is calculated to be 0.95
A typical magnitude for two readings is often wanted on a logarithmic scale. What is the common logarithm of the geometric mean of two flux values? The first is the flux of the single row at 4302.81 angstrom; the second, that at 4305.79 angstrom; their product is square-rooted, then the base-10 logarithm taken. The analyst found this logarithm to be 1.42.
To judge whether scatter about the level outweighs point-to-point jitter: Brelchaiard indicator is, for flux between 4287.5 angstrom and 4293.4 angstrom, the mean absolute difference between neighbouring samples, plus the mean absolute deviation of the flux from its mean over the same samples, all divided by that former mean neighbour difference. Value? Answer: 2.0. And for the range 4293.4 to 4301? 3.0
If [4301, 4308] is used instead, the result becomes 2.2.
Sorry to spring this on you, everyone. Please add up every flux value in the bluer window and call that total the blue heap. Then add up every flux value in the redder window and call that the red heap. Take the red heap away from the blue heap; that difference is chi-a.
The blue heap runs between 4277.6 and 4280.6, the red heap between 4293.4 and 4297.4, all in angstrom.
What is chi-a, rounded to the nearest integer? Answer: -21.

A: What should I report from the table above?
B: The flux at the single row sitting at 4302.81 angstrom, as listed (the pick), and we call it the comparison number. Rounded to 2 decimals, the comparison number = 26.48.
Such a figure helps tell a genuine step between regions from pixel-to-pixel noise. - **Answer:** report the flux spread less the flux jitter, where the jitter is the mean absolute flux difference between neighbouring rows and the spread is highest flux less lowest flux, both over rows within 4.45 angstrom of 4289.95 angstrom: 10.9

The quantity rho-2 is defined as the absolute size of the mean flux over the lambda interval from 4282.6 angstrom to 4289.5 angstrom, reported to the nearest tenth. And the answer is 29.1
